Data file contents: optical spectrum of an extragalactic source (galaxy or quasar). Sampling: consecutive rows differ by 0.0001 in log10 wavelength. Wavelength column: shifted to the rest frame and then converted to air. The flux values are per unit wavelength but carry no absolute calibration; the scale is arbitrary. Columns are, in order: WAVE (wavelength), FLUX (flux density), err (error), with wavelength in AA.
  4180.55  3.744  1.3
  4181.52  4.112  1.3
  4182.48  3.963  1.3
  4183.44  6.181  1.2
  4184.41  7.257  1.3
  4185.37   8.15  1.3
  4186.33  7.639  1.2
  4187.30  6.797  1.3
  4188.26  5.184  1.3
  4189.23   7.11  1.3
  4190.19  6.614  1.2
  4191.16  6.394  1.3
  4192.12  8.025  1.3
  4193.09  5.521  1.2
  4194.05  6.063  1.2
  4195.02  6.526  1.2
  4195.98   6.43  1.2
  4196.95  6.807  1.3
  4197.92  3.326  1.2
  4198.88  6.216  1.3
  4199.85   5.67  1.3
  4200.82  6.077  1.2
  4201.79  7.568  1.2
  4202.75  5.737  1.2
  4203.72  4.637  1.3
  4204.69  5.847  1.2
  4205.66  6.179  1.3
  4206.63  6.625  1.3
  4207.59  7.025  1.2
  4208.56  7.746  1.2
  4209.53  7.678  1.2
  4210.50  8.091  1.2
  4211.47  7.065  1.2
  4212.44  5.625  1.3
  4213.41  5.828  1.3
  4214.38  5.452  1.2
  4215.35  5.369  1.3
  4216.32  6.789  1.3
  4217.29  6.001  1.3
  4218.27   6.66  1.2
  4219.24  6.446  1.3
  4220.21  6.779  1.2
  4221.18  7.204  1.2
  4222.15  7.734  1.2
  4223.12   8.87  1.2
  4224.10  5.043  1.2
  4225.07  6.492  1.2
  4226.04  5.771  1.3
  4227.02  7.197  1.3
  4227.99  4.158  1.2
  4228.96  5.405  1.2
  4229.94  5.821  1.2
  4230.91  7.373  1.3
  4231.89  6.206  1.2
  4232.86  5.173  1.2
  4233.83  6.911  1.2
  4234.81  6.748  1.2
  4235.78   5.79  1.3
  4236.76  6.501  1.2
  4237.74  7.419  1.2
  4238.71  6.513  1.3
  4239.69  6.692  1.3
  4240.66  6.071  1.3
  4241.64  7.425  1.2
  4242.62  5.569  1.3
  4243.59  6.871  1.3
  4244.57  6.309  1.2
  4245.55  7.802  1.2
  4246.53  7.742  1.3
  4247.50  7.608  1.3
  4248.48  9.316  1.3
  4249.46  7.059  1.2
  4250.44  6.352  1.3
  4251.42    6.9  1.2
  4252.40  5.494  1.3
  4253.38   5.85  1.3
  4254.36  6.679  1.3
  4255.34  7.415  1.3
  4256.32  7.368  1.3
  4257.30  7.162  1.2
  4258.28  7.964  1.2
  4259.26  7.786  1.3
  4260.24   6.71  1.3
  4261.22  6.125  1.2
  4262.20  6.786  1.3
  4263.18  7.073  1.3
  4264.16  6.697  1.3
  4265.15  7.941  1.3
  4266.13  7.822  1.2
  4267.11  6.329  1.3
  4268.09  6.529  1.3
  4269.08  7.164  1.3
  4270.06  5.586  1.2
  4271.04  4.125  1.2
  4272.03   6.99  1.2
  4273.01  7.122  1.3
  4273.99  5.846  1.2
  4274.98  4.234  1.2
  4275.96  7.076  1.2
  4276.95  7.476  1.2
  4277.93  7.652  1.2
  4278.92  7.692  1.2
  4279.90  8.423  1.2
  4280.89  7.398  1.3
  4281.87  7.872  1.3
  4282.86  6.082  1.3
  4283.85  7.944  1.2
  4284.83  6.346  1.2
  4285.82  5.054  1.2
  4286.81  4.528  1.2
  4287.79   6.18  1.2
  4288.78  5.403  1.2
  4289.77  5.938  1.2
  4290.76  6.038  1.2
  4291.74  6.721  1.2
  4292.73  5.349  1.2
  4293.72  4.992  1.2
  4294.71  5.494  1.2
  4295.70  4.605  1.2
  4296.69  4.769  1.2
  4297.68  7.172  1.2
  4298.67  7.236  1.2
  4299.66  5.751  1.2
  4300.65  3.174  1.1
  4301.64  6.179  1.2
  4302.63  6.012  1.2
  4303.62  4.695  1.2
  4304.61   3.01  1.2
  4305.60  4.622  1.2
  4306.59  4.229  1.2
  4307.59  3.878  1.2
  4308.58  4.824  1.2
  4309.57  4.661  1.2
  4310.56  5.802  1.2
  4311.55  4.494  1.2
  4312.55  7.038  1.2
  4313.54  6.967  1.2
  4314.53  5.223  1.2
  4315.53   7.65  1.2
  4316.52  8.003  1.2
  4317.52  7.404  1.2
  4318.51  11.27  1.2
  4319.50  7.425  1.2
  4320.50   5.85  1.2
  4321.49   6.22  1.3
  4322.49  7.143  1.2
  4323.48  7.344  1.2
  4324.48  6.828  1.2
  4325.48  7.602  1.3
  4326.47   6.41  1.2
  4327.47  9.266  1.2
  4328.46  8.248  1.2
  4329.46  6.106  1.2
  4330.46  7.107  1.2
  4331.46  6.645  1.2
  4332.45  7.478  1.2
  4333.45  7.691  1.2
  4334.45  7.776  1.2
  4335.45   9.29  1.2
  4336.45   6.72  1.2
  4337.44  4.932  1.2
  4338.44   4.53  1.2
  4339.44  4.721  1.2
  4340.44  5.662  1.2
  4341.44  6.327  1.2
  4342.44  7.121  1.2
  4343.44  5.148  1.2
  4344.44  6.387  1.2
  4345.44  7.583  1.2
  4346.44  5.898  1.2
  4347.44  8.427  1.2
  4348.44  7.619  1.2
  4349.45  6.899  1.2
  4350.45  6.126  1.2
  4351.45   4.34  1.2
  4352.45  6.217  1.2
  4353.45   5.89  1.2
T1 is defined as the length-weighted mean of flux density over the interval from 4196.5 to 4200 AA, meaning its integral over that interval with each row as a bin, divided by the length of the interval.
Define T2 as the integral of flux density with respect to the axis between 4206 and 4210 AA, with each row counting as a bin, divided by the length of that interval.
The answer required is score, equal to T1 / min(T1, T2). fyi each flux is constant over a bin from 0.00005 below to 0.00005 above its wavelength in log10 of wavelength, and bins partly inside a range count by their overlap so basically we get 1.00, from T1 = 5.5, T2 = 7.2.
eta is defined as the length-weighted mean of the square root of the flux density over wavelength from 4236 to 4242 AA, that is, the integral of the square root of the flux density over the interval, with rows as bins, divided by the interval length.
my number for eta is 2.59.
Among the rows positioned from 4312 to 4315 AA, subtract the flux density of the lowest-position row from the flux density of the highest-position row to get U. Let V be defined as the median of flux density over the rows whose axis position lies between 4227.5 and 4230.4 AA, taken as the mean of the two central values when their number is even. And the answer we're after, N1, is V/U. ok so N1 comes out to -3.0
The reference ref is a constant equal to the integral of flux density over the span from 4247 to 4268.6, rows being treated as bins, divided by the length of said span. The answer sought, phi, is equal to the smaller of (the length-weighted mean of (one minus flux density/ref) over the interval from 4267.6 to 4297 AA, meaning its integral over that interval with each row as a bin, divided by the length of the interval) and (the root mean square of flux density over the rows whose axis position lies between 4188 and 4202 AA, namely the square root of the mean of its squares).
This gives 0.116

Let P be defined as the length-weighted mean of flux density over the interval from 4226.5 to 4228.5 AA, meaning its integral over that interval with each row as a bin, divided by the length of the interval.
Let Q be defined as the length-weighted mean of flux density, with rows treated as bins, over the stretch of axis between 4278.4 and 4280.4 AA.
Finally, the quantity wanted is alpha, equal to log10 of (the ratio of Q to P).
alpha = 0.15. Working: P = 5.7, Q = 8.0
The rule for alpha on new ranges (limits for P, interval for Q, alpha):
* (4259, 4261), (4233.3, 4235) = -0.02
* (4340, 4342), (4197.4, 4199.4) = -0.10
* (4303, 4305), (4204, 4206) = 0.16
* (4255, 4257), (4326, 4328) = 0.03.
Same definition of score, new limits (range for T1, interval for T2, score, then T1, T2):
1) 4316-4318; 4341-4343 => 1.15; 7.7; 6.7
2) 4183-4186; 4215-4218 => 1.18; 7.2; 6.1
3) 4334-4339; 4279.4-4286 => 1.00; 6.6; 7.1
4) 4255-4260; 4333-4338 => 1.04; 7.5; 7.2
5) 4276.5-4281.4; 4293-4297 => 1.55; 7.7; 5.0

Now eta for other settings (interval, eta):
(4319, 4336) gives 2.70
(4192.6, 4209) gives 2.46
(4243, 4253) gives 2.66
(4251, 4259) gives 2.62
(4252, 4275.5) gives 2.57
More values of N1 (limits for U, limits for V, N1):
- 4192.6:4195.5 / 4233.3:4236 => 6.7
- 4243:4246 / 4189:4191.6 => 7.1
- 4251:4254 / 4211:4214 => -5.6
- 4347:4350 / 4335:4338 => -4.4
